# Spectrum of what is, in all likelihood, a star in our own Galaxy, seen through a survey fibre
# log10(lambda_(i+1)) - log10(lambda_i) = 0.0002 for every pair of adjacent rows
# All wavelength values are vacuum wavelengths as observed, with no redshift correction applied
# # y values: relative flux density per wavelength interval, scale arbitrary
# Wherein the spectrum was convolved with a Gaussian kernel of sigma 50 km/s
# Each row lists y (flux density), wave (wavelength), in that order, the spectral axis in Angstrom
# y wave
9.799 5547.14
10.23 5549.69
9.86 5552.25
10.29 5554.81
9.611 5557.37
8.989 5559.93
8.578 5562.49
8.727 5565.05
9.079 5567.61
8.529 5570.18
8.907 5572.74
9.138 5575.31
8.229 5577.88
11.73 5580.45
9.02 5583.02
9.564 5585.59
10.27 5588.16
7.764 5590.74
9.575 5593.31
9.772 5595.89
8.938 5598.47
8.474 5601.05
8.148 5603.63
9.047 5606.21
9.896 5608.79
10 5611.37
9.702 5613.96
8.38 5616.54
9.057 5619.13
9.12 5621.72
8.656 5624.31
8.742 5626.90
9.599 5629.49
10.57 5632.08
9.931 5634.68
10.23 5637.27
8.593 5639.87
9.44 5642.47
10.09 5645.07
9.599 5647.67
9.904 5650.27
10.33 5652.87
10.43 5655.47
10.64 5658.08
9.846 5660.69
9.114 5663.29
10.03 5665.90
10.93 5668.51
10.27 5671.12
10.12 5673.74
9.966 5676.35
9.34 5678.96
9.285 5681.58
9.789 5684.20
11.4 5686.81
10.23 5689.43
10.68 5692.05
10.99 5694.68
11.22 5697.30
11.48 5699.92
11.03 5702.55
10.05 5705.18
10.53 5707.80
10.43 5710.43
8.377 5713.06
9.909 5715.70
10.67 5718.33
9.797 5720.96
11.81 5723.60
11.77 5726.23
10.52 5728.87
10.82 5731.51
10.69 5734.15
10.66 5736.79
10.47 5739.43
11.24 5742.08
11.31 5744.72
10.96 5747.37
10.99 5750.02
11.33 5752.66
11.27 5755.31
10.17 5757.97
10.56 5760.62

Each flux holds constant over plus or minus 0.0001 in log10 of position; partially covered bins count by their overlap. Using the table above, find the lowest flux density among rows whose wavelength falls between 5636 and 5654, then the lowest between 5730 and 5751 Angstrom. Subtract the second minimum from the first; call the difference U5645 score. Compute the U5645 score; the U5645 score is -1.9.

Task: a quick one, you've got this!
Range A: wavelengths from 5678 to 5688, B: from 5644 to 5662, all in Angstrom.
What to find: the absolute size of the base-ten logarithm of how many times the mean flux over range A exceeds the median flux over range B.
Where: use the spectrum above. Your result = 0.006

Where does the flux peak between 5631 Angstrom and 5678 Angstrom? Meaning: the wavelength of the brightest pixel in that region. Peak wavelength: 5668.51 Angstrom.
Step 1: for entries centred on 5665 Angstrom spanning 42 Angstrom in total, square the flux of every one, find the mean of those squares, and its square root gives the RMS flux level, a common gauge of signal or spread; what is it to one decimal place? 10.0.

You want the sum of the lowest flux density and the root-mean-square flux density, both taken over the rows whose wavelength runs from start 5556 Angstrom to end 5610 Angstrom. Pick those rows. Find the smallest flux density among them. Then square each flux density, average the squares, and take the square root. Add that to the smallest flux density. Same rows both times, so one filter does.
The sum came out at 16.9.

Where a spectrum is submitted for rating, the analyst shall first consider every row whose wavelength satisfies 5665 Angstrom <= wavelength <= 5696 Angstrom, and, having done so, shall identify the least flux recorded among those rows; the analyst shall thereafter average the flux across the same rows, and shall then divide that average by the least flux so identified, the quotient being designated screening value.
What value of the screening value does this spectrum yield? 1.10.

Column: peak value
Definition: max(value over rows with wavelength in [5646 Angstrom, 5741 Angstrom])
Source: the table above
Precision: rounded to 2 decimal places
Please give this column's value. 11.81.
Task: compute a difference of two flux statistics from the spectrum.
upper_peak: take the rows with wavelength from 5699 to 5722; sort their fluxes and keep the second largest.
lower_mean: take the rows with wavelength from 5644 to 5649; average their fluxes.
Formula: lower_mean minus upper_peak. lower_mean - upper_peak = -1.19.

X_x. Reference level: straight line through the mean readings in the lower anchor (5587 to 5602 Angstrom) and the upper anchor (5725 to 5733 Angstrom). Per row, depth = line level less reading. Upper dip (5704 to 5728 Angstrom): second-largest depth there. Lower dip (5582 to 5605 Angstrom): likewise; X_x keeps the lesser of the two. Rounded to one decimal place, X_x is 1.1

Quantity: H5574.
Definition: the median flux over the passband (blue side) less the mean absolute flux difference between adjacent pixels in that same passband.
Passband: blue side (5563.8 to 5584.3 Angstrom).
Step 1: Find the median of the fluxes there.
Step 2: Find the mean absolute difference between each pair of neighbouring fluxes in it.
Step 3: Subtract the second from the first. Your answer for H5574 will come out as 7.7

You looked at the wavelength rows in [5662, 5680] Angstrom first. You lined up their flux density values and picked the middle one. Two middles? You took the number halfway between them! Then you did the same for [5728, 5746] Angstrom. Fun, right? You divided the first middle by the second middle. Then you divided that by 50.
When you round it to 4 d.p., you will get 0.0188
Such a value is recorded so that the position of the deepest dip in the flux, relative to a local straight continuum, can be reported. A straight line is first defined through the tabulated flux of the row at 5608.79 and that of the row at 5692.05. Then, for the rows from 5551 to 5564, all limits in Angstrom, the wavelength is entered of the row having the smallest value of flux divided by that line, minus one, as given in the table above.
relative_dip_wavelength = 5562.49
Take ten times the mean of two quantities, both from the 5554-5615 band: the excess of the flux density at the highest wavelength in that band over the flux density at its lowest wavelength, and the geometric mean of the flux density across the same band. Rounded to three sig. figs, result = 43.1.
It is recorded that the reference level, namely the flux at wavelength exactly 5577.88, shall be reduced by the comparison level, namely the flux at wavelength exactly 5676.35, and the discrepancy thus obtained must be -1.7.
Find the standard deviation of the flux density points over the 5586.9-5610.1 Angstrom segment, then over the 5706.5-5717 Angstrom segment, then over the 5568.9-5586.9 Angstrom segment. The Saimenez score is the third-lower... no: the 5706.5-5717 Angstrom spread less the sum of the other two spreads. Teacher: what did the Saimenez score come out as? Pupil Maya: -1.0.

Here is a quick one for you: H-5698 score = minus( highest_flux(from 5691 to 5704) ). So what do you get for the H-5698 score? -11.5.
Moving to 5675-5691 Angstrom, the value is -11.4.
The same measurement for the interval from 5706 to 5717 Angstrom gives -10.5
